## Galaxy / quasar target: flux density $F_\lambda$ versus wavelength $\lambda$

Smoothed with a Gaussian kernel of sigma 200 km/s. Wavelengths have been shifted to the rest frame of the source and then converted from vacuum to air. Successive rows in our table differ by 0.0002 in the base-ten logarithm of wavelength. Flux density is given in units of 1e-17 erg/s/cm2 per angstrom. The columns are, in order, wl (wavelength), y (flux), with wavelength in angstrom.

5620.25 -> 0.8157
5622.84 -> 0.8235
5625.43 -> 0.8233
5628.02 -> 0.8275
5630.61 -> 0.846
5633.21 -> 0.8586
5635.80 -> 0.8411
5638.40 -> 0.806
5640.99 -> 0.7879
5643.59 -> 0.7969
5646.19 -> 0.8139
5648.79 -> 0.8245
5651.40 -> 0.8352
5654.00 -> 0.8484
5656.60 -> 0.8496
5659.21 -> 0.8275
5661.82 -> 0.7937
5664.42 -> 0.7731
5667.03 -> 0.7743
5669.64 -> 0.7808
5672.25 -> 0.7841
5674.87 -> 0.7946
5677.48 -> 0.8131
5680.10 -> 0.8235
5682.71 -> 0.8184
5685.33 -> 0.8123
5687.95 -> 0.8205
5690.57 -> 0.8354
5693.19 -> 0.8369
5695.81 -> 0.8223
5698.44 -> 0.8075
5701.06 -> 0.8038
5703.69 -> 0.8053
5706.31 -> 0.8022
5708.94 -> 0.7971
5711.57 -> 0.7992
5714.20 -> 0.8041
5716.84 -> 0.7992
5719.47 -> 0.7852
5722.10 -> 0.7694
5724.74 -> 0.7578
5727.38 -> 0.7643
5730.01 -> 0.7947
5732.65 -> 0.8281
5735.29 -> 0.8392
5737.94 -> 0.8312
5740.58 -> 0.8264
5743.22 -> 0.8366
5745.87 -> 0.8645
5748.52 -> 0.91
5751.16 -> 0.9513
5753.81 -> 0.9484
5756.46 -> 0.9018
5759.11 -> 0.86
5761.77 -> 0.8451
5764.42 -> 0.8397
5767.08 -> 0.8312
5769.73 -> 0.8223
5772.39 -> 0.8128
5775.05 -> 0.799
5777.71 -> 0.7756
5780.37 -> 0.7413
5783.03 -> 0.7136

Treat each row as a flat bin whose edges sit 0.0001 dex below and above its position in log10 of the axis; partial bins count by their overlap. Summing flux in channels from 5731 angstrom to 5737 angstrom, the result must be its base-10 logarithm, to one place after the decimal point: 0.2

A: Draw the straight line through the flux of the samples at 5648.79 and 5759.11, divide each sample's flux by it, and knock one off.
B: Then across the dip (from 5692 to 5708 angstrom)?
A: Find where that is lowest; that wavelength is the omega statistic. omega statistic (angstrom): 5706.31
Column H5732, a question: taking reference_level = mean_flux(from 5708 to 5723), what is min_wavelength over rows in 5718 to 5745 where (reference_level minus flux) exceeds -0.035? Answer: 5719.47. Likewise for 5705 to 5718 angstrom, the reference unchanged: 5706.31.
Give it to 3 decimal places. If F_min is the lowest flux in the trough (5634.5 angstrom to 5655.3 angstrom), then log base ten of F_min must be -0.104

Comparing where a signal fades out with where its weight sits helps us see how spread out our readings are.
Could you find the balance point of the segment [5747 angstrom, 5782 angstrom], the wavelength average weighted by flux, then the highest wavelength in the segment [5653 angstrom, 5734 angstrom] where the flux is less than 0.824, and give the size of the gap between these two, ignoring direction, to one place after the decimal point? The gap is 33.7 angstrom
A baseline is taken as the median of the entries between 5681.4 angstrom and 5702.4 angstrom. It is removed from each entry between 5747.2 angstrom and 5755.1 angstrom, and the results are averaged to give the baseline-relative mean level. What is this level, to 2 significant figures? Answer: 0.12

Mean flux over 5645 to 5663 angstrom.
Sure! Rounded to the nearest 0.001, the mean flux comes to 0.828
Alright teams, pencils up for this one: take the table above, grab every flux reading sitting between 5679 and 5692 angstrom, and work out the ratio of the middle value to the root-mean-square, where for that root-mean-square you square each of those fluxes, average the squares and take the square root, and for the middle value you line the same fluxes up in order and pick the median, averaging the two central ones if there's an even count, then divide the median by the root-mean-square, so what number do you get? 0.998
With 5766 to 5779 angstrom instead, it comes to 1.005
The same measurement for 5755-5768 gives 0.987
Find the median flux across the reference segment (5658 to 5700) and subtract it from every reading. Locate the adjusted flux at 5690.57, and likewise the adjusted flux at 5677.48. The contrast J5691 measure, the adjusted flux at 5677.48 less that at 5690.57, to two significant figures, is -0.022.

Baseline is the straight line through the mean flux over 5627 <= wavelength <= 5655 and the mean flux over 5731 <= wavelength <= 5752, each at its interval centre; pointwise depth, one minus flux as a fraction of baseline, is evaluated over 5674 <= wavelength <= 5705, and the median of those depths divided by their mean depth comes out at 0.9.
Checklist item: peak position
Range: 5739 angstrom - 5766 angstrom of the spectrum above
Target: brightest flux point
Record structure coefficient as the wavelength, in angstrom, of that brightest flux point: 5751.16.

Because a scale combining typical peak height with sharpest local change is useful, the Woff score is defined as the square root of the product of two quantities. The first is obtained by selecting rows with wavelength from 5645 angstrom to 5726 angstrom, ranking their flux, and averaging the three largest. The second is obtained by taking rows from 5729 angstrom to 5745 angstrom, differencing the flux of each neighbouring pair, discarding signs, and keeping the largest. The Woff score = 0.168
